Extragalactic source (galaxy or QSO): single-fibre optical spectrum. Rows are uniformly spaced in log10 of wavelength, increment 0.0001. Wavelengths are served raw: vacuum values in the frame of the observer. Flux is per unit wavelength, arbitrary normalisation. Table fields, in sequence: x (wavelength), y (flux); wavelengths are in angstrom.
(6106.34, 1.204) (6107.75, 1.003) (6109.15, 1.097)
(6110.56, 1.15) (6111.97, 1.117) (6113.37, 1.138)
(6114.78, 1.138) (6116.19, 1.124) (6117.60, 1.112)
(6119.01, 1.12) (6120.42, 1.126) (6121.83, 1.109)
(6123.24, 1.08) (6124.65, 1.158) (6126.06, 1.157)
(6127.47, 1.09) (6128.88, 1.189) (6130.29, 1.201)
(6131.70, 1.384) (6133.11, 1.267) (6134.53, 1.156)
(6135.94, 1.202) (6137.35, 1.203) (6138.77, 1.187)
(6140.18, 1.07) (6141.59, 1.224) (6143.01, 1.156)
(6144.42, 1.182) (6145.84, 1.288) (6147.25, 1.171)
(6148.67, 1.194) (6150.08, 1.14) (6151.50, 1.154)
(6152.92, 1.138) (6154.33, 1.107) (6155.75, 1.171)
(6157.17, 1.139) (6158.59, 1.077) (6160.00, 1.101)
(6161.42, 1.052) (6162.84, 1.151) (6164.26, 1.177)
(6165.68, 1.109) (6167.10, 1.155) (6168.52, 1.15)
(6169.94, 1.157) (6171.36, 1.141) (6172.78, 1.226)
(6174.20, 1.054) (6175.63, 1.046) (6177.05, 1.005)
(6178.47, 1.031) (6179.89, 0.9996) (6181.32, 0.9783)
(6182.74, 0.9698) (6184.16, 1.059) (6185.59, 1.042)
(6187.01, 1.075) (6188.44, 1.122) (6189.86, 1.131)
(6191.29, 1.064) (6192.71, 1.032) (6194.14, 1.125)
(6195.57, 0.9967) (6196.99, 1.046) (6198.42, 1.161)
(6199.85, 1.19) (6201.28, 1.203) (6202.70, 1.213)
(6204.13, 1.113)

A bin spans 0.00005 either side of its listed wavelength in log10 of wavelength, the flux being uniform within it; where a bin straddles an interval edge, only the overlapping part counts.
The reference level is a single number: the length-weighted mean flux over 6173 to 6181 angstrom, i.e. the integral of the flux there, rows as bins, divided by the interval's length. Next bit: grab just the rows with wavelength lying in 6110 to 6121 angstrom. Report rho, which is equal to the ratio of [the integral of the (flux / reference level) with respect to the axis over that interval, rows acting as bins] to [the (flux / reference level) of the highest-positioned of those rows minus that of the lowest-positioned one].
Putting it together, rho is -517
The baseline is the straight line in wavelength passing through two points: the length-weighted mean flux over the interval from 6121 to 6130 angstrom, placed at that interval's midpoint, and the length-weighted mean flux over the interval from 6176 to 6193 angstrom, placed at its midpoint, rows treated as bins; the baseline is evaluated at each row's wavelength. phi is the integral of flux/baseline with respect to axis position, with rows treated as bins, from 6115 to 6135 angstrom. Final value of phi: 20.5 angstrom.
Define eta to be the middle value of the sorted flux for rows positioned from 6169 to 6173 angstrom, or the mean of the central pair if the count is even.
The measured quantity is 1.16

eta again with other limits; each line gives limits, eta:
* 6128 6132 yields 1.20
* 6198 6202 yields 1.19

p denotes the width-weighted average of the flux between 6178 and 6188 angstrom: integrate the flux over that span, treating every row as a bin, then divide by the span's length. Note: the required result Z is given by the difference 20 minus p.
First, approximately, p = 1.02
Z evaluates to 18.98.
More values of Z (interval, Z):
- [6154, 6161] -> 18.88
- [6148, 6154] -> 18.85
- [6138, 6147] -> 18.82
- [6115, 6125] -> 18.88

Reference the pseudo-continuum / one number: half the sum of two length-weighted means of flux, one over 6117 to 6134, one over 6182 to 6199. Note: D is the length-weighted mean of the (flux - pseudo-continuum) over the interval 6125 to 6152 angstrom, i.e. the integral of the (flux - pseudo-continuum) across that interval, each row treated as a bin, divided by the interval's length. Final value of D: 0.07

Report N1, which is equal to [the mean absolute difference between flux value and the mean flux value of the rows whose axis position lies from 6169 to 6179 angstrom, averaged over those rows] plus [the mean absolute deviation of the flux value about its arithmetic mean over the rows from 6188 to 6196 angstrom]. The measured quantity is 0.116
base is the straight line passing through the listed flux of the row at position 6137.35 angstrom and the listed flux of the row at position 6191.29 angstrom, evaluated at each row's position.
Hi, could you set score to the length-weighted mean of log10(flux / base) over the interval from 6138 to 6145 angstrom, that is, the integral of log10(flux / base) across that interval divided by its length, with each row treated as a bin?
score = -0.011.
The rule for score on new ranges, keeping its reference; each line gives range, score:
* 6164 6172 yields 0.009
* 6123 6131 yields -0.030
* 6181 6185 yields -0.033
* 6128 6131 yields -0.012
